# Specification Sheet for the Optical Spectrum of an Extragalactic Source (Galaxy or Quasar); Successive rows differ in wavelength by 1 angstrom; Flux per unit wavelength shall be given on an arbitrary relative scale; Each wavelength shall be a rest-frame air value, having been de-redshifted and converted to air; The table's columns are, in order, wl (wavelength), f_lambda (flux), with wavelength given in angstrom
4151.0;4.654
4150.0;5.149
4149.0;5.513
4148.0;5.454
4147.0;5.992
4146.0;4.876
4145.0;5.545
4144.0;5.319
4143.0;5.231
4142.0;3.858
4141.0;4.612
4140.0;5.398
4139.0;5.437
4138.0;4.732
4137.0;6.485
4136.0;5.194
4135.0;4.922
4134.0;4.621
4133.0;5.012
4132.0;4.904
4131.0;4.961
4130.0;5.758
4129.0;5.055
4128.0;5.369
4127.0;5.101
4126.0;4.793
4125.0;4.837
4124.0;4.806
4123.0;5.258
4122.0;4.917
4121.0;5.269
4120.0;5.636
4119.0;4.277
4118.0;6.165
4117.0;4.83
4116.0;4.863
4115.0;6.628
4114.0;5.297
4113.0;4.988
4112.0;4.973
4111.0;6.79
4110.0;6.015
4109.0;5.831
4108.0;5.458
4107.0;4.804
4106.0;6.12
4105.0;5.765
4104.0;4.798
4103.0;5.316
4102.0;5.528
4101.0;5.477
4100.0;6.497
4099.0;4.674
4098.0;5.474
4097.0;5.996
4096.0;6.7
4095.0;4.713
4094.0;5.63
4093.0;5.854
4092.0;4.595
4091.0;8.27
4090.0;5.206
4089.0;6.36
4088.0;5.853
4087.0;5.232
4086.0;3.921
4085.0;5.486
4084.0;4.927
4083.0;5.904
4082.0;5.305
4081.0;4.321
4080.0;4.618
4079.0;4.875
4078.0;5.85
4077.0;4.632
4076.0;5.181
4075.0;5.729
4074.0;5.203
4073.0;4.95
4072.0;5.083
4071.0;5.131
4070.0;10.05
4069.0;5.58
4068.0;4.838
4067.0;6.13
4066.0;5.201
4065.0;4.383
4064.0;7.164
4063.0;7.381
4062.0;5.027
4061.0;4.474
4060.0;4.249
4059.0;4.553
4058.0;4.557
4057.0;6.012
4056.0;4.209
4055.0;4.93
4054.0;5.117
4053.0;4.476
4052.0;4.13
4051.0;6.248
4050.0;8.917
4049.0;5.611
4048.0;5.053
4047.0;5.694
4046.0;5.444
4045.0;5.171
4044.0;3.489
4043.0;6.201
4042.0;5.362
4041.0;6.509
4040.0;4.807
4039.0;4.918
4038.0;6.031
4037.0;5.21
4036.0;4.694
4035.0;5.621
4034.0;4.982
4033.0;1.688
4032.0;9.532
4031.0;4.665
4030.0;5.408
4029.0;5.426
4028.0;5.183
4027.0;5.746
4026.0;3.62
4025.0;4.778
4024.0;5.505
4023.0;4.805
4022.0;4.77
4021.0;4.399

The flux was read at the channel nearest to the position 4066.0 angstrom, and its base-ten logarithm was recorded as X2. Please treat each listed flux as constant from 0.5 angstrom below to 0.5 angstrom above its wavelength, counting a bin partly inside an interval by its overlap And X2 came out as 0.716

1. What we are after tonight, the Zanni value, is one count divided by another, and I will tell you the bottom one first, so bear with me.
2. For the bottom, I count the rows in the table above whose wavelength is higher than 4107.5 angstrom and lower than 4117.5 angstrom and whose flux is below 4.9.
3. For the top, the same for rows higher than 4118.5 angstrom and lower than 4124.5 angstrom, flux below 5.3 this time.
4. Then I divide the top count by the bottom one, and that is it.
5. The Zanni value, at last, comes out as 2.5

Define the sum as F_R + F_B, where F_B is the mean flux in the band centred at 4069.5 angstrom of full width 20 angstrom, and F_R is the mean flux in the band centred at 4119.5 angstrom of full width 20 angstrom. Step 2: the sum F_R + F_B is 10.85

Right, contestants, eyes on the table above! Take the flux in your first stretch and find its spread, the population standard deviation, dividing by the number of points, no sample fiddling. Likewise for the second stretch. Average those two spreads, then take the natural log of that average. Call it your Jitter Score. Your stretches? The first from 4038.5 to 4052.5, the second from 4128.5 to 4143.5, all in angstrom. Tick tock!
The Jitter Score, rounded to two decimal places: -0.11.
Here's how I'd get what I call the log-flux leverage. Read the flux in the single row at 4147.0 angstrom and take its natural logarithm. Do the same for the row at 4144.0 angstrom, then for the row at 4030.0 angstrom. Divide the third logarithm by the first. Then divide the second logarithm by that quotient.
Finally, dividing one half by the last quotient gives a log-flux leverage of 0.28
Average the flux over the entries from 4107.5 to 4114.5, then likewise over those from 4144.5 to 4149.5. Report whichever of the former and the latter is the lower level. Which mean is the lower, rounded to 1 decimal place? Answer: 5.5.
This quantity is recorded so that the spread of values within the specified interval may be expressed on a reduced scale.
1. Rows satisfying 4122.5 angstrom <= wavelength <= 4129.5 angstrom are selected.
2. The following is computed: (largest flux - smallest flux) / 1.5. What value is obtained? 0.38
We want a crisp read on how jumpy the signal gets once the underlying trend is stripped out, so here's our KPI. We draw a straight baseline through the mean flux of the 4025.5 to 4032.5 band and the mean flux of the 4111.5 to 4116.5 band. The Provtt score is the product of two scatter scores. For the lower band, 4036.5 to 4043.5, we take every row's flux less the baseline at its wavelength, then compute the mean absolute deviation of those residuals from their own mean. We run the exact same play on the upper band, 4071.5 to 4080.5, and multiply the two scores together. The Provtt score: 0.19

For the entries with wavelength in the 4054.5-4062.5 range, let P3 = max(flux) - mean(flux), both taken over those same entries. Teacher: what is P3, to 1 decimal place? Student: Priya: 1.3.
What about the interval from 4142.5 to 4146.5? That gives 0.3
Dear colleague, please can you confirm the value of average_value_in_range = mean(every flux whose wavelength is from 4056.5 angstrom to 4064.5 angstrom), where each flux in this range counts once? 5.43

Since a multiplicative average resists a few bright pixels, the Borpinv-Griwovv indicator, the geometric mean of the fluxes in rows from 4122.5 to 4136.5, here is 5.0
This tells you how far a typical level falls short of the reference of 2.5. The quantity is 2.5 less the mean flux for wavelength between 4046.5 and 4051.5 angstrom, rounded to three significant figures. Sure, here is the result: -3.80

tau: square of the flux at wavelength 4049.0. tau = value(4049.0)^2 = 31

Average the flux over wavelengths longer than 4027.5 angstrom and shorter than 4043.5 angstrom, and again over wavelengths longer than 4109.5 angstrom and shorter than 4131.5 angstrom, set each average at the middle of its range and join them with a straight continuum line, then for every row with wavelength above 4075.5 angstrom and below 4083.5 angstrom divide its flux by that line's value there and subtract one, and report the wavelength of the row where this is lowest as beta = 4081.0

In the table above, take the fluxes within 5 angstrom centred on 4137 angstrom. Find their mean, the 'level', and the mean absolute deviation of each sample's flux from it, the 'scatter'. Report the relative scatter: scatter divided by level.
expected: 0.09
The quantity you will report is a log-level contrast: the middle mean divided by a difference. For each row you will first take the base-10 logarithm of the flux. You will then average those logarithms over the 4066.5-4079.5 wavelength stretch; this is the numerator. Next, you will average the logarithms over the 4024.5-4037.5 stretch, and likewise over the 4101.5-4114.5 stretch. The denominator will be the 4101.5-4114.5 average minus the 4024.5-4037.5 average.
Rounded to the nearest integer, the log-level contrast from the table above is 13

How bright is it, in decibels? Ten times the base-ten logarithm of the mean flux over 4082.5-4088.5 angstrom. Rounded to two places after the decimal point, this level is 7.18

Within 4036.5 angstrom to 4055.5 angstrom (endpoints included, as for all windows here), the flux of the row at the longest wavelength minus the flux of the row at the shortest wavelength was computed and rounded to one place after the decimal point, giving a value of -0.3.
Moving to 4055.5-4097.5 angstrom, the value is 1.8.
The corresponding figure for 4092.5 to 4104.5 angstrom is -1.1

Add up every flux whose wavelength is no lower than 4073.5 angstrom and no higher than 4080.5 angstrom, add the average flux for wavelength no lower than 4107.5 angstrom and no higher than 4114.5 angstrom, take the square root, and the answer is 6.46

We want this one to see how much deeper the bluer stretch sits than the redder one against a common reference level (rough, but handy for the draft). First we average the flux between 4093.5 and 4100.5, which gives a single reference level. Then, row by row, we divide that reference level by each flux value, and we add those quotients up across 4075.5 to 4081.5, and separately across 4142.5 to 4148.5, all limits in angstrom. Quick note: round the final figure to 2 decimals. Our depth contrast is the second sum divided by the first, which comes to 0.90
